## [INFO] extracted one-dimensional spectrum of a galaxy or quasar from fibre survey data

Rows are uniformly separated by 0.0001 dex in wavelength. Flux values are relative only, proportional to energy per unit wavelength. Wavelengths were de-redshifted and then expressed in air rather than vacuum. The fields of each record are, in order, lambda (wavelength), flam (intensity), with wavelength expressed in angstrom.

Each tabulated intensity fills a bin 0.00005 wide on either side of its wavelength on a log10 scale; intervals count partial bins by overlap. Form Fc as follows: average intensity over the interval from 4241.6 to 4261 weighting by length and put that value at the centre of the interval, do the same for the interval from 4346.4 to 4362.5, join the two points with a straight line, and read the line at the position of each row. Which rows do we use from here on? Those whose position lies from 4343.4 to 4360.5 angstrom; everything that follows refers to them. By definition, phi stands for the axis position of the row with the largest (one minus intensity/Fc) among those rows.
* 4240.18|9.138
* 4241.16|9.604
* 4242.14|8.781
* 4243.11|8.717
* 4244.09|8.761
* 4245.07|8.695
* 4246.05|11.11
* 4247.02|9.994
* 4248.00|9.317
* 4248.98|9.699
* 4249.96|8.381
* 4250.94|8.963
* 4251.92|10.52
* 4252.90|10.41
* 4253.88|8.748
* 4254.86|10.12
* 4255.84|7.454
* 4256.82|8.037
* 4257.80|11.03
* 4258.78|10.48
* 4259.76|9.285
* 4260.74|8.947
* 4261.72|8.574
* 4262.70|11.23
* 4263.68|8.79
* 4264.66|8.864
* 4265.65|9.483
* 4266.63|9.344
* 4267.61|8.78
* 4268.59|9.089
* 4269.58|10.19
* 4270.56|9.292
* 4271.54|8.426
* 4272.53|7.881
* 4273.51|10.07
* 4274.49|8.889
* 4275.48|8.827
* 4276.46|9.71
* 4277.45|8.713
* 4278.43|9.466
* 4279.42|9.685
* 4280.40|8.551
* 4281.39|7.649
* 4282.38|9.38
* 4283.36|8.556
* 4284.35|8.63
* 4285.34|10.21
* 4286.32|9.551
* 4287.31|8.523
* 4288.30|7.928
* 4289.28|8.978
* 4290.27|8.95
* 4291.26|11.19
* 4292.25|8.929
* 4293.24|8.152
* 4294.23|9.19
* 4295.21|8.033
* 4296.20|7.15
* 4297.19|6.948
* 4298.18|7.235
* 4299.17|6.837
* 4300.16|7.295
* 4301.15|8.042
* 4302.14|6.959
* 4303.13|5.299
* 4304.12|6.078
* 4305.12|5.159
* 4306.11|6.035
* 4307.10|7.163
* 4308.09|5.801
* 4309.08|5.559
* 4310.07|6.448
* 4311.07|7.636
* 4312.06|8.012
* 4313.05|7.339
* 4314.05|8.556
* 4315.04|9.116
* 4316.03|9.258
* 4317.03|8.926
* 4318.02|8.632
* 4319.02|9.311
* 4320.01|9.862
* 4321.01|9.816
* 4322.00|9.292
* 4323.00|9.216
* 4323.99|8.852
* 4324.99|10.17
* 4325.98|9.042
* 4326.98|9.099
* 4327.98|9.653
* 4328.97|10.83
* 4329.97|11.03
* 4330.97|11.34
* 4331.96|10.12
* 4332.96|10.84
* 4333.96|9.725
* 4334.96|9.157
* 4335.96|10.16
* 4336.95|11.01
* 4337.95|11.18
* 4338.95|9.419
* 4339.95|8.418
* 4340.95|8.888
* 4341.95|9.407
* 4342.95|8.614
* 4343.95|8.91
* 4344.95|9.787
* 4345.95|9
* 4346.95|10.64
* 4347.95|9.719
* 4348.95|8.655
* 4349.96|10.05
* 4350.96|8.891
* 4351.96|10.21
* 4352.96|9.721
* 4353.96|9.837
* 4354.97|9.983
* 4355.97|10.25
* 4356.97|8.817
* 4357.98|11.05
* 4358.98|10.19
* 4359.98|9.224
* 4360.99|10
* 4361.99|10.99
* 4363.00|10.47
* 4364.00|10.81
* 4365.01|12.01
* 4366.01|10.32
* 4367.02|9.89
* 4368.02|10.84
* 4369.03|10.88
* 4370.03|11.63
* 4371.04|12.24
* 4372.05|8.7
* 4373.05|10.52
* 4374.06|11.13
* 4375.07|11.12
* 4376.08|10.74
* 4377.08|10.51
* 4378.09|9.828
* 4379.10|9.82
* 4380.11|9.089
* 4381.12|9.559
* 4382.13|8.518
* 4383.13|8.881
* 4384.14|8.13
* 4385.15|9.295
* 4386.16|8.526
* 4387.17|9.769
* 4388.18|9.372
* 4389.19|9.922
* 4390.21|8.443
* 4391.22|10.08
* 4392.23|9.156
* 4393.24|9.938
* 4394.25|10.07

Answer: 4348.95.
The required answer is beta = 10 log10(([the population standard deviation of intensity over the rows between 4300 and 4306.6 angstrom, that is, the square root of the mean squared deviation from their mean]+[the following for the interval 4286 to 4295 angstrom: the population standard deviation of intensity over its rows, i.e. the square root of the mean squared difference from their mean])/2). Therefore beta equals -0.3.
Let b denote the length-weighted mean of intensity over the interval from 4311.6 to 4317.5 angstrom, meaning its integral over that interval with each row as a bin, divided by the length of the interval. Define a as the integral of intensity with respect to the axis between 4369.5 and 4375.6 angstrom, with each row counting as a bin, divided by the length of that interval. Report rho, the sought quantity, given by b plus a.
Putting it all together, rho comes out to 19.4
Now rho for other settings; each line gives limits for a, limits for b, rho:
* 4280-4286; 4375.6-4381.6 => 18.8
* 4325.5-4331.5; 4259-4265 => 19.5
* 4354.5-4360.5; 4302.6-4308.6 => 15.8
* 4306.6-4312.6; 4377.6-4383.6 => 16.1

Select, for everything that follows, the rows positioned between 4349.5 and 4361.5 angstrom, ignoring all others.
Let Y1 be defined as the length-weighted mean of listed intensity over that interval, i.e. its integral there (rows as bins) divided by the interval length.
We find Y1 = 9.9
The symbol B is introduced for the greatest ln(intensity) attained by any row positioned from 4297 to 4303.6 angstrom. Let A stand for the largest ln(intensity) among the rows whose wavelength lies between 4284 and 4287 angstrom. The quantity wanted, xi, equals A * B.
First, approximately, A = 2.32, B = 2.08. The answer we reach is 4.84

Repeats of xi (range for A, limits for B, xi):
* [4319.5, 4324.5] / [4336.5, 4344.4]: 5.53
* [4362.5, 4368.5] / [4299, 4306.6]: 5.18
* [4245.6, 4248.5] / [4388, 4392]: 5.56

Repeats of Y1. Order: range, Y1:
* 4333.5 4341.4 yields 9.8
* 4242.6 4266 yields 9.4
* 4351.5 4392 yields 10.0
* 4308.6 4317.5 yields 7.9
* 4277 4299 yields 8.7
